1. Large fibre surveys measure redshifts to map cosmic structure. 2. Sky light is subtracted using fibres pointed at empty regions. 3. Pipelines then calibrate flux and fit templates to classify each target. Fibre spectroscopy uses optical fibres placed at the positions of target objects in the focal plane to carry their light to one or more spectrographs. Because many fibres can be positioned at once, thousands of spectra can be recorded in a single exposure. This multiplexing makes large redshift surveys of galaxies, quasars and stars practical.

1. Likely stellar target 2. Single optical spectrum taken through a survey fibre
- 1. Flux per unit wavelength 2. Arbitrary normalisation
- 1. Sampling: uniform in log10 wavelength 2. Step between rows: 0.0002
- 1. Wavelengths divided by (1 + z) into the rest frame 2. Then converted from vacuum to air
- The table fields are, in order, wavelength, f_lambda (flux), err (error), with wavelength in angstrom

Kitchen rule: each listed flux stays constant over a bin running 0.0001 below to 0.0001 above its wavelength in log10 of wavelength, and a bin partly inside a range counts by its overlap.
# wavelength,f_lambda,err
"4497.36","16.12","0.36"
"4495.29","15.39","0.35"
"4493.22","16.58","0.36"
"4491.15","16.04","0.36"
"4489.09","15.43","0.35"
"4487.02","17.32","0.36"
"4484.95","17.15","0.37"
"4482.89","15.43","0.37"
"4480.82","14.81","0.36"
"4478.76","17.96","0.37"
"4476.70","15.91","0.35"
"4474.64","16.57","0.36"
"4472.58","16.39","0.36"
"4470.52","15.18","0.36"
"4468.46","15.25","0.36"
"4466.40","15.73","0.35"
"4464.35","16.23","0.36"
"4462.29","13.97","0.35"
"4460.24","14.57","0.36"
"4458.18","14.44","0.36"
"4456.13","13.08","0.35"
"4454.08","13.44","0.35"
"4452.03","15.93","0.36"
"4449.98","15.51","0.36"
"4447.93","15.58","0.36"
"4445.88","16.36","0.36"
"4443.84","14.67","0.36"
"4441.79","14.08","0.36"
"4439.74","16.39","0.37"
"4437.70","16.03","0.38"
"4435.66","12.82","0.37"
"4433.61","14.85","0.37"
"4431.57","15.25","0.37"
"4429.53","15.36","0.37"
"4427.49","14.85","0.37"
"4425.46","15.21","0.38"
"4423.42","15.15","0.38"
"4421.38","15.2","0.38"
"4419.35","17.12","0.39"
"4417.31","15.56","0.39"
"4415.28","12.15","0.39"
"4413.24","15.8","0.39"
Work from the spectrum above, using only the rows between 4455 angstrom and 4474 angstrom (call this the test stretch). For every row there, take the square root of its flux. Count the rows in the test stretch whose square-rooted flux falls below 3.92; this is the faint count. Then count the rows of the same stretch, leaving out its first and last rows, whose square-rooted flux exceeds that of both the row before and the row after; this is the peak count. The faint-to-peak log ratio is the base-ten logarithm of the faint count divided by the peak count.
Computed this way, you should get 0.5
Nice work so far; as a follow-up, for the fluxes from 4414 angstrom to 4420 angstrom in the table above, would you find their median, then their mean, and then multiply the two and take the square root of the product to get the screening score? 15.2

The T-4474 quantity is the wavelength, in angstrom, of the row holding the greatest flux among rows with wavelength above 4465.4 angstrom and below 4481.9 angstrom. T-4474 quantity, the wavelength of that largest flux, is 4478.76 angstrom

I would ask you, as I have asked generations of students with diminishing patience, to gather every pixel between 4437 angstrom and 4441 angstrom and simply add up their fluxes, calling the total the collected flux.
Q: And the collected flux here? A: 32.4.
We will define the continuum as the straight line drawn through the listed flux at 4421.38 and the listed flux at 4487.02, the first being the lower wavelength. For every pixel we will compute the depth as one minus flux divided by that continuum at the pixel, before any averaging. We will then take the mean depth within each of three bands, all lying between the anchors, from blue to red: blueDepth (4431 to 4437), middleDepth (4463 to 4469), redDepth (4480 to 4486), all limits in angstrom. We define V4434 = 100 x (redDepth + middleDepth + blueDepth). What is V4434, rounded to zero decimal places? 22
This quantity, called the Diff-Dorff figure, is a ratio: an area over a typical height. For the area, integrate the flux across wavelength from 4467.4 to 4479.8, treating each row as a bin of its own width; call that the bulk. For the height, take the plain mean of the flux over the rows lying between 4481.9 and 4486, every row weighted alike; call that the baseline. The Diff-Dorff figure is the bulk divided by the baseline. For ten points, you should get 12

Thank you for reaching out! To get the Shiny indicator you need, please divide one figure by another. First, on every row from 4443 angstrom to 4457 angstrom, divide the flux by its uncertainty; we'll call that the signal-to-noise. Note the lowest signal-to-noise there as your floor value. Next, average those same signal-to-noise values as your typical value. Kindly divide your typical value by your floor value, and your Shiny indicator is 1.12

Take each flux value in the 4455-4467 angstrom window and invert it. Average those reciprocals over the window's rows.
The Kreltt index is 0.069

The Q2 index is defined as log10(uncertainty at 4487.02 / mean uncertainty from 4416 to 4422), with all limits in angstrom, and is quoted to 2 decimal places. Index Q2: -0.03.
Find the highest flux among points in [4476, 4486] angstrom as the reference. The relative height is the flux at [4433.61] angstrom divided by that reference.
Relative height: 0.83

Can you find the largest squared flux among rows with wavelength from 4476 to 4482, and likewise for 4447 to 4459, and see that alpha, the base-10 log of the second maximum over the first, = -0.10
